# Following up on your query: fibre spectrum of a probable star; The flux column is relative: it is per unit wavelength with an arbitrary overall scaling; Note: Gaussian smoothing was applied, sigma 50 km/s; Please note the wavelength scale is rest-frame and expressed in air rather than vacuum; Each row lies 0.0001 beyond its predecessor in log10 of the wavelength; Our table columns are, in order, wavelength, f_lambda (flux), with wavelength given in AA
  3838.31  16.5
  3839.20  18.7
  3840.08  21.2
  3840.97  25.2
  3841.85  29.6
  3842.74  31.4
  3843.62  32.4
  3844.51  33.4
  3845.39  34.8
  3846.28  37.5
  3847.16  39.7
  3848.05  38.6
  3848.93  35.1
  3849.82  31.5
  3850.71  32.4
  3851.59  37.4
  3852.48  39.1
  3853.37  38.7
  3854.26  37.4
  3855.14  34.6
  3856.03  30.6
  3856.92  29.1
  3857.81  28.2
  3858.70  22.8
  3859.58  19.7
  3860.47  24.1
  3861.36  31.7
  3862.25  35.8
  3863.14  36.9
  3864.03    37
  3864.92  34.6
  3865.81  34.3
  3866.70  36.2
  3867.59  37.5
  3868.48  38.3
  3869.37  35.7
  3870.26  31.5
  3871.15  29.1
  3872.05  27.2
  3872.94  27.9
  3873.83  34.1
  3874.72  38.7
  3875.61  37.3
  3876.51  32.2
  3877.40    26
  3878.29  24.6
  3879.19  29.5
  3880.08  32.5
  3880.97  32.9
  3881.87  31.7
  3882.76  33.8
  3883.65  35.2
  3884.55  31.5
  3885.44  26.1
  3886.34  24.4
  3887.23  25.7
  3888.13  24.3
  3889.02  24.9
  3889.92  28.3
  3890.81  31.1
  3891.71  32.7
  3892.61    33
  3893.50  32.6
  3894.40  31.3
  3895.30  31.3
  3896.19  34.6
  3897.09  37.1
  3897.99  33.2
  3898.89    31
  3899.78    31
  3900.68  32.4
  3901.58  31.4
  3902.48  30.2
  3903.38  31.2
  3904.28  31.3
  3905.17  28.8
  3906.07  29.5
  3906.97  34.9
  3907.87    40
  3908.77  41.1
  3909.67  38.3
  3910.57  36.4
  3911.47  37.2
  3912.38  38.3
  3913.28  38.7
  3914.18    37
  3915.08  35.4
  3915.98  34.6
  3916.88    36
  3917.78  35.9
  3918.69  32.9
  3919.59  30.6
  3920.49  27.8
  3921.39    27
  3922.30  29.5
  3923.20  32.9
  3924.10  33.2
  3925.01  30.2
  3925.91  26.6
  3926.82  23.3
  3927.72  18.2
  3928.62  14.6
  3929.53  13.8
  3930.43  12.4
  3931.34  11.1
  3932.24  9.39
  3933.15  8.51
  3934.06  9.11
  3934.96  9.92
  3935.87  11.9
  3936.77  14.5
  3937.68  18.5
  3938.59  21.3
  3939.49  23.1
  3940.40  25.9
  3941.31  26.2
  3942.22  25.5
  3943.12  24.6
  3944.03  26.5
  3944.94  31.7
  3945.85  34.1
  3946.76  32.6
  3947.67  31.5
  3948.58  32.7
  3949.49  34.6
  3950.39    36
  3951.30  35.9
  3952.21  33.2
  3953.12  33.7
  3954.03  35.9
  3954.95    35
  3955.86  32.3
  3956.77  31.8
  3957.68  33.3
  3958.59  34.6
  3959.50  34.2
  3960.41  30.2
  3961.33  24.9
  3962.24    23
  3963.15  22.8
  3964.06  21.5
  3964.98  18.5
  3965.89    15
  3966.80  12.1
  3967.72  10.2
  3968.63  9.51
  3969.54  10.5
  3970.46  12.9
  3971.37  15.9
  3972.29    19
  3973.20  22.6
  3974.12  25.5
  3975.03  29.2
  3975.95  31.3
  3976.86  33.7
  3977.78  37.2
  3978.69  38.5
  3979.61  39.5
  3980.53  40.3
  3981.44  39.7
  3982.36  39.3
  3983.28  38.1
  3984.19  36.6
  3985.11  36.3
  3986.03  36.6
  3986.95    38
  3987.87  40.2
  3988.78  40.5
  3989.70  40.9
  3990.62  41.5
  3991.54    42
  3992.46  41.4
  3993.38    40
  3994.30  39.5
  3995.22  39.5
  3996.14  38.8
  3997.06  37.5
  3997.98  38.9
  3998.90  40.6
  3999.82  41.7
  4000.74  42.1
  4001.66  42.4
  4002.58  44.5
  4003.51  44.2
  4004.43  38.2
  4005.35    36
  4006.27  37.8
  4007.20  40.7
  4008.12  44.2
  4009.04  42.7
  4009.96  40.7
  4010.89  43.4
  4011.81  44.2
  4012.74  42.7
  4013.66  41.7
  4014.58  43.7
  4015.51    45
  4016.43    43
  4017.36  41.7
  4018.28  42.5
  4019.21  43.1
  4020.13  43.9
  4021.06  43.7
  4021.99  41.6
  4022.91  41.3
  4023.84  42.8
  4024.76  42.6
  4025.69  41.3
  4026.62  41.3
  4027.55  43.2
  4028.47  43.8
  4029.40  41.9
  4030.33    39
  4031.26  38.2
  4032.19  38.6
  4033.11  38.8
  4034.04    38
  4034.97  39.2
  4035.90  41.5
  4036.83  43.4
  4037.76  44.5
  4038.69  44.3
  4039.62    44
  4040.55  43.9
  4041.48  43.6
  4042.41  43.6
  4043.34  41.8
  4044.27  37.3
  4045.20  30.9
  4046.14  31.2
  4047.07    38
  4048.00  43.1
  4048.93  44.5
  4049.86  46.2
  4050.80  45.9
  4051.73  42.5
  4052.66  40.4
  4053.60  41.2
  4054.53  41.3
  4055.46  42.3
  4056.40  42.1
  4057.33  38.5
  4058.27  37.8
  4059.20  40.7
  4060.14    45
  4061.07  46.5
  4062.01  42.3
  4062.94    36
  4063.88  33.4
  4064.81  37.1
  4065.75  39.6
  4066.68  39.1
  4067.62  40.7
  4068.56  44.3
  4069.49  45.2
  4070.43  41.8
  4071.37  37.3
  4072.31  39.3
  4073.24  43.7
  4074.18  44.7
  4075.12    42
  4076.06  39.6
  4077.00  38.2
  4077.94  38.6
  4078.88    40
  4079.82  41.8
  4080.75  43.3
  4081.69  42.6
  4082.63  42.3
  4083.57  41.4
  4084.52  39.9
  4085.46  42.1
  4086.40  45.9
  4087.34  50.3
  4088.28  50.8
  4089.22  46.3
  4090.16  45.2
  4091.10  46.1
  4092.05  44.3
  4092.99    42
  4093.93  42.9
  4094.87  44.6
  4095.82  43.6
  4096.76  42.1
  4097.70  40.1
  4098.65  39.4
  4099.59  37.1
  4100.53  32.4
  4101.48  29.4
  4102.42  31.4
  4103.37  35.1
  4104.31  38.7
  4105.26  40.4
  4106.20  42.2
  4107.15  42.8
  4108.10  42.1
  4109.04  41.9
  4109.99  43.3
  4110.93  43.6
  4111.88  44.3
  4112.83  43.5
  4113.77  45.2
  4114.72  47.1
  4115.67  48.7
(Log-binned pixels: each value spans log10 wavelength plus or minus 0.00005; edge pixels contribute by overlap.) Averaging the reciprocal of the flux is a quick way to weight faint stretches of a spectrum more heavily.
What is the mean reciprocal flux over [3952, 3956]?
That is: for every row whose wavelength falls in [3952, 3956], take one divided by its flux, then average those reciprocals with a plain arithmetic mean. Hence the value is 0.029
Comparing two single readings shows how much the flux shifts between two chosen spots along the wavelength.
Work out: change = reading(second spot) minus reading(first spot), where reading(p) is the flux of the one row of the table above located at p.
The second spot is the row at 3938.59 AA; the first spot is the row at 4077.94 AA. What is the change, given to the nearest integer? -17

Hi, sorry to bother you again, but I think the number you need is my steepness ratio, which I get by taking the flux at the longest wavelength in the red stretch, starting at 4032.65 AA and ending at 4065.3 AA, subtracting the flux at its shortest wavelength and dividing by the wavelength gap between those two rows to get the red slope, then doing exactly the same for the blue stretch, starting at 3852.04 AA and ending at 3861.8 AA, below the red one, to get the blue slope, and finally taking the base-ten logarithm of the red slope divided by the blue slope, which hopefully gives -1.2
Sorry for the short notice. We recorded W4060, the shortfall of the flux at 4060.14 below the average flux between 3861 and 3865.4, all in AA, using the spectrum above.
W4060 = -9.8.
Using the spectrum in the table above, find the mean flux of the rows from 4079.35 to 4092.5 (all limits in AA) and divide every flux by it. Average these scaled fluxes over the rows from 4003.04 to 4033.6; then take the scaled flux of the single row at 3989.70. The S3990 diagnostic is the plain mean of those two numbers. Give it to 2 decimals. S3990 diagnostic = 0.93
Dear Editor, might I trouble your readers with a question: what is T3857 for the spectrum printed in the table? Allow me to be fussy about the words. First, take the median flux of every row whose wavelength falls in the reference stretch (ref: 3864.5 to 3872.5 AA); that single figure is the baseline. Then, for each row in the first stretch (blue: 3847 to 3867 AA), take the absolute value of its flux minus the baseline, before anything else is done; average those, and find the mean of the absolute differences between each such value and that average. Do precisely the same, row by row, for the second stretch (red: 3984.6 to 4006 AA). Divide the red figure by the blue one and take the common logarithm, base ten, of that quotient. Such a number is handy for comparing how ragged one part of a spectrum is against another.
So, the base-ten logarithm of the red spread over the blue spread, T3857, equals -0.16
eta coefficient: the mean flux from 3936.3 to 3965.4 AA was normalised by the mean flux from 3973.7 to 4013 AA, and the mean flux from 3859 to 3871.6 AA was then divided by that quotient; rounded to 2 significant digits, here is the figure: 45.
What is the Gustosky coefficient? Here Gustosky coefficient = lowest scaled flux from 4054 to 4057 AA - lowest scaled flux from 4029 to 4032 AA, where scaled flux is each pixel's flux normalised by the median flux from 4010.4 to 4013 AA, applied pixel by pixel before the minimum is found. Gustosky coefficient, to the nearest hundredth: 0.07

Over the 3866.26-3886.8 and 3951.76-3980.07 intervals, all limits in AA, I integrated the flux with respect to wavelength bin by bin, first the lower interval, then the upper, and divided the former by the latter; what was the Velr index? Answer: 0.89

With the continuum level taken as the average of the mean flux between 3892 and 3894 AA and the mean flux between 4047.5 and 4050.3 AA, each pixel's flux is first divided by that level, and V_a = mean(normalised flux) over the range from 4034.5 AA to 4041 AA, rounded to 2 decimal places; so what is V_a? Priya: 1.11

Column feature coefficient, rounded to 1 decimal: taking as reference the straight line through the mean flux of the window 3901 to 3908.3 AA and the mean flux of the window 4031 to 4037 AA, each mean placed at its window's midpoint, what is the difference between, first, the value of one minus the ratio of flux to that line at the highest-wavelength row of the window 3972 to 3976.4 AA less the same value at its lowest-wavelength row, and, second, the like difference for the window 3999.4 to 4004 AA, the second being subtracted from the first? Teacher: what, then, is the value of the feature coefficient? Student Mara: -0.3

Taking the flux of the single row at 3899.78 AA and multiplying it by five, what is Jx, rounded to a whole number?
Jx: 155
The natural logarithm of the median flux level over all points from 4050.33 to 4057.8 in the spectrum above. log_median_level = 3.73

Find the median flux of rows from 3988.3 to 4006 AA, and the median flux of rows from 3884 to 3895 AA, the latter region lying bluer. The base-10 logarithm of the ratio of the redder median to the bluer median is 0.14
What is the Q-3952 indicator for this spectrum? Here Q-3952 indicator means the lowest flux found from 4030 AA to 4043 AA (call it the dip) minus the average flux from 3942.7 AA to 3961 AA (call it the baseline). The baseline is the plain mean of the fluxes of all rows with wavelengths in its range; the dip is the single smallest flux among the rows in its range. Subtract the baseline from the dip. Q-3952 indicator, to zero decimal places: 5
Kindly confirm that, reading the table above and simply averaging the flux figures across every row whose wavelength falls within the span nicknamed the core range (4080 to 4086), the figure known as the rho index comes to 42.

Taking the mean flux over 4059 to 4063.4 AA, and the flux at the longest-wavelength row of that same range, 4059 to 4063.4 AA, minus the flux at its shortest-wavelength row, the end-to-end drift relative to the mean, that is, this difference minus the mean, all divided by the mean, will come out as -1.11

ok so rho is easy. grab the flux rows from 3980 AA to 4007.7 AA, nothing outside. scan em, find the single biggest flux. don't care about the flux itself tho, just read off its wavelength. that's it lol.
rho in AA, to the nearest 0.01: 4002.58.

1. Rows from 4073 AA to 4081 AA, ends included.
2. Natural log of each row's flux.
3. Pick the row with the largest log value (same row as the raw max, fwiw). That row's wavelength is 4074.18 AA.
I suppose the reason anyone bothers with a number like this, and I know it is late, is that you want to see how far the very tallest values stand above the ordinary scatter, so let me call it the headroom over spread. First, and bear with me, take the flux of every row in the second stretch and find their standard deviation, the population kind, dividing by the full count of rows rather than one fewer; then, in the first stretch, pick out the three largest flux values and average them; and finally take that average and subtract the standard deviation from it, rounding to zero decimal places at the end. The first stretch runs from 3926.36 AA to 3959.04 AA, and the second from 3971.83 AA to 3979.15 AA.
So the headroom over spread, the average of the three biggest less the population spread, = 29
